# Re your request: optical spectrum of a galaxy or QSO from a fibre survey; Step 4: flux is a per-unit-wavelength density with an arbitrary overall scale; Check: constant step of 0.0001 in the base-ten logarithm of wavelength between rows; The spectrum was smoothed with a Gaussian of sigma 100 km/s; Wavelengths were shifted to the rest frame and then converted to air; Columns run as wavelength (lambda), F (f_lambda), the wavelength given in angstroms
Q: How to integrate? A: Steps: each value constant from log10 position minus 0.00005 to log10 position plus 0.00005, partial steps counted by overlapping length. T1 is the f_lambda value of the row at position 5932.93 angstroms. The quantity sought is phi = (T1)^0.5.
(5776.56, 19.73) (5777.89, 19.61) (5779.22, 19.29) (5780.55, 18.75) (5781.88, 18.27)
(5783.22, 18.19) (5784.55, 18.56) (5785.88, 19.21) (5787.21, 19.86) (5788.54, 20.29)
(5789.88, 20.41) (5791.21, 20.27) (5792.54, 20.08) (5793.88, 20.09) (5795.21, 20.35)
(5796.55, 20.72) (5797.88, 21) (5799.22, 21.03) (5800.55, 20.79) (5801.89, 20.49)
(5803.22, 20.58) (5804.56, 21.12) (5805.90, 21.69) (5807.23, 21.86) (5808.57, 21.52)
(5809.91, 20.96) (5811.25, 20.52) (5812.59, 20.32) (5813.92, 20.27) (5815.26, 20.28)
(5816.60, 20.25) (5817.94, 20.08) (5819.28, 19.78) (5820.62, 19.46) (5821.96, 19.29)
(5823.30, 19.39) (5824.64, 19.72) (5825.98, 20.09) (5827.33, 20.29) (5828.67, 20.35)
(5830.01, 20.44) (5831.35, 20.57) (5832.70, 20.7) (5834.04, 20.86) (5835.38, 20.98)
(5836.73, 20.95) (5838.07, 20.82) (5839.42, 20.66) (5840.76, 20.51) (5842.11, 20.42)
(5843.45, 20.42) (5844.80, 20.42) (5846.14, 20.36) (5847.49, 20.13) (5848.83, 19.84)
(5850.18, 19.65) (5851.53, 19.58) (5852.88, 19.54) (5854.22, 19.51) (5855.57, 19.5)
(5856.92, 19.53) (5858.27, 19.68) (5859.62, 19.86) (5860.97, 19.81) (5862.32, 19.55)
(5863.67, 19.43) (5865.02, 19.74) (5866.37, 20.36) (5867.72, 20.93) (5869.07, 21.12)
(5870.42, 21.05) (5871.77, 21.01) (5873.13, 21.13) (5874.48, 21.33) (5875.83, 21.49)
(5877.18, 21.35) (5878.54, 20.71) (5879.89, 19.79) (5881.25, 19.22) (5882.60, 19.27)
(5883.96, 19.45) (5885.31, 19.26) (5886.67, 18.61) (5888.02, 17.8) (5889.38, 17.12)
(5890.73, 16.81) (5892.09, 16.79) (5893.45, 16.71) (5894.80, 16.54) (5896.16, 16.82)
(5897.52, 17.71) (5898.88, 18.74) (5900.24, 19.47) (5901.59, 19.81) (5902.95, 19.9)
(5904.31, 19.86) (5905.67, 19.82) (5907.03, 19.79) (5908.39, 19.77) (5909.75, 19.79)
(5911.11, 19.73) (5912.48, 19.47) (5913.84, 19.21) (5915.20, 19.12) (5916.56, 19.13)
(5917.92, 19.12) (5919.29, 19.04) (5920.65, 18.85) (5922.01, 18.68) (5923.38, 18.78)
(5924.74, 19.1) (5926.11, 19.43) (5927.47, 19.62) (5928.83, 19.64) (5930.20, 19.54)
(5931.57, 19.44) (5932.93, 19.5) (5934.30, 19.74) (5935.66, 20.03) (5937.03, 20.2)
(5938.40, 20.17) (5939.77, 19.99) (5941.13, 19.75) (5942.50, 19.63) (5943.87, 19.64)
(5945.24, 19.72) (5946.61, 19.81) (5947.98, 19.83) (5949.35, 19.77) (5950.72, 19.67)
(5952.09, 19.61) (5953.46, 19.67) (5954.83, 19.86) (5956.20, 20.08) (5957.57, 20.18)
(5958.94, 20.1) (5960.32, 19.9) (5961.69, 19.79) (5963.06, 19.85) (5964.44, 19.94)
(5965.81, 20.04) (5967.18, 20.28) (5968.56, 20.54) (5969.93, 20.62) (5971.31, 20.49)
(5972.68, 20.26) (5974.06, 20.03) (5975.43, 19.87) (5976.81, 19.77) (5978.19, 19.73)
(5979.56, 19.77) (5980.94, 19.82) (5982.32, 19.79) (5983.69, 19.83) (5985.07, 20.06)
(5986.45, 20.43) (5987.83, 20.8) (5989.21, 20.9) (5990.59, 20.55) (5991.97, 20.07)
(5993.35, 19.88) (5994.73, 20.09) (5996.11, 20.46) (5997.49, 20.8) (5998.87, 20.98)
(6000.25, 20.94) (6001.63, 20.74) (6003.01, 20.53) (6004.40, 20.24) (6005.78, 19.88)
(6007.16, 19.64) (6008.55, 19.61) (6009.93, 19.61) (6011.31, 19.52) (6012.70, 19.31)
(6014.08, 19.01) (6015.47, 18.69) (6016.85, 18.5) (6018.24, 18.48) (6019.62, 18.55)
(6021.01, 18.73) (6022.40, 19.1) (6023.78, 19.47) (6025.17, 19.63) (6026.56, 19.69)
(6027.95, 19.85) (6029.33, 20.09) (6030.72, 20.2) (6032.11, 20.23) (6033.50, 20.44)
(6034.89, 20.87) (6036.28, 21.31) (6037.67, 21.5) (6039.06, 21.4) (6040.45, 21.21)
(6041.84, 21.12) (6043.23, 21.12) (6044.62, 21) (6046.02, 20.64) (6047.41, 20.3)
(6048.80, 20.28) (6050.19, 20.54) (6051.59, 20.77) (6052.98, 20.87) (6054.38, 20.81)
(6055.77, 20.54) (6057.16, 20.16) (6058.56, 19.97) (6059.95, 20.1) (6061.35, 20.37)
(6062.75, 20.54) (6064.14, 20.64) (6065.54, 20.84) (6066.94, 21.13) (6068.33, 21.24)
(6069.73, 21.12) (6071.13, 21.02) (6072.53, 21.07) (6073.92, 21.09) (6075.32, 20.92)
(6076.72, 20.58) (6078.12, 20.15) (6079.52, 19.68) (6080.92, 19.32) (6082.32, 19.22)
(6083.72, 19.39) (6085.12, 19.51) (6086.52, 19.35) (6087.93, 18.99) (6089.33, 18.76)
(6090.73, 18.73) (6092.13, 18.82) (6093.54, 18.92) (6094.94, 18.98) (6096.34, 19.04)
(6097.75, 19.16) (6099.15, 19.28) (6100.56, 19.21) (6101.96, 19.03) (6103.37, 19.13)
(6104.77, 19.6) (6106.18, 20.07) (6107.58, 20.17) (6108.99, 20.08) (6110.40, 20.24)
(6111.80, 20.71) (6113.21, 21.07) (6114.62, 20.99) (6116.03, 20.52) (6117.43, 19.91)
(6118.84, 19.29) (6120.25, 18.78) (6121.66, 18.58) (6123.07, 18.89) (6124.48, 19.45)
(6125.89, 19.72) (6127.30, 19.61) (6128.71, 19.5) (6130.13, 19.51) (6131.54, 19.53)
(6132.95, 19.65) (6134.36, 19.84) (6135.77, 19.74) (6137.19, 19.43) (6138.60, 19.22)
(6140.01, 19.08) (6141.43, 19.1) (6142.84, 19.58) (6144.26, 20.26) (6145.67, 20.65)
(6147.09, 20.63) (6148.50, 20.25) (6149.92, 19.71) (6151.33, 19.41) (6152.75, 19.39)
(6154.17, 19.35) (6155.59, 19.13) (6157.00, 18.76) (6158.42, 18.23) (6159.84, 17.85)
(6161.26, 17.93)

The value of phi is 4.42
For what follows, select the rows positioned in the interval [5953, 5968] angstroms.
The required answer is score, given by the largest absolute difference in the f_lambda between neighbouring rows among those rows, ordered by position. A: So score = 0.24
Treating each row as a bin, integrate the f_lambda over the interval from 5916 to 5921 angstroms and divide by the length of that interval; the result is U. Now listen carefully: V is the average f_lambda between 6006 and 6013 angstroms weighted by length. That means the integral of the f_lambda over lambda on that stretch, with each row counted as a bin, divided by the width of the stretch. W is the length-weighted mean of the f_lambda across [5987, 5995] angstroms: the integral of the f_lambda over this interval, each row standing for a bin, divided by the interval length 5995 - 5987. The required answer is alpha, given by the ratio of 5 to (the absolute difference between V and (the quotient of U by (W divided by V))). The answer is 3.9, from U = 19.0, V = 19.6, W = 20.4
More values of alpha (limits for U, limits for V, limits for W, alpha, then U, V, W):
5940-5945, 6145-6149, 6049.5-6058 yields 5.8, 19.7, 20.5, 20.6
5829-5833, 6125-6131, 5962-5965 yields 7.5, 20.5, 19.6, 19.9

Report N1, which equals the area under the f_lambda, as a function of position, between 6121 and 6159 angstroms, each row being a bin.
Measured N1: 741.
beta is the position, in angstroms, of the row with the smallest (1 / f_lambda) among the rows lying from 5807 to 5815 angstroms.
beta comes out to 5807.23 angstroms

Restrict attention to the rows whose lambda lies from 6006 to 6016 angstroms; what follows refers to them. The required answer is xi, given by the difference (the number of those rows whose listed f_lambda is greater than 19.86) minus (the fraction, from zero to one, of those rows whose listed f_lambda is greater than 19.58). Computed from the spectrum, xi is 0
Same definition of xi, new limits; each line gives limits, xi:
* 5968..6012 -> 21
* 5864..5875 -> 6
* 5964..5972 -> 5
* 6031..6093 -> 33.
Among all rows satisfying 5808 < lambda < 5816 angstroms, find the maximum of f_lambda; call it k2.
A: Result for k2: 21.52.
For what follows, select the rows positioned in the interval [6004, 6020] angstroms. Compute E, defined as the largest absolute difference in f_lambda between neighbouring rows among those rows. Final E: 0.36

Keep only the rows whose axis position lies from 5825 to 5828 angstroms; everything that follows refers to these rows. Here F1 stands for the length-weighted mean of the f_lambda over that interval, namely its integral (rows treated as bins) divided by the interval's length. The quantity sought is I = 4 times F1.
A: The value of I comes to 80.4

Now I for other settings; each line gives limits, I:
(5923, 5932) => 77.5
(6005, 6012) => 78.7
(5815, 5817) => 81.0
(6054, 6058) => 81.9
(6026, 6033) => 80.1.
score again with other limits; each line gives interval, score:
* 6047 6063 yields 0.38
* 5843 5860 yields 0.29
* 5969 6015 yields 0.48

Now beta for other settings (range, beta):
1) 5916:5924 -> 5916.56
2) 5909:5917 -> 5909.75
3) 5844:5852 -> 5844.80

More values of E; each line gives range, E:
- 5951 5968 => 0.24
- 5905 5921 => 0.26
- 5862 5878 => 0.62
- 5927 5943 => 0.29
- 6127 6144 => 0.48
